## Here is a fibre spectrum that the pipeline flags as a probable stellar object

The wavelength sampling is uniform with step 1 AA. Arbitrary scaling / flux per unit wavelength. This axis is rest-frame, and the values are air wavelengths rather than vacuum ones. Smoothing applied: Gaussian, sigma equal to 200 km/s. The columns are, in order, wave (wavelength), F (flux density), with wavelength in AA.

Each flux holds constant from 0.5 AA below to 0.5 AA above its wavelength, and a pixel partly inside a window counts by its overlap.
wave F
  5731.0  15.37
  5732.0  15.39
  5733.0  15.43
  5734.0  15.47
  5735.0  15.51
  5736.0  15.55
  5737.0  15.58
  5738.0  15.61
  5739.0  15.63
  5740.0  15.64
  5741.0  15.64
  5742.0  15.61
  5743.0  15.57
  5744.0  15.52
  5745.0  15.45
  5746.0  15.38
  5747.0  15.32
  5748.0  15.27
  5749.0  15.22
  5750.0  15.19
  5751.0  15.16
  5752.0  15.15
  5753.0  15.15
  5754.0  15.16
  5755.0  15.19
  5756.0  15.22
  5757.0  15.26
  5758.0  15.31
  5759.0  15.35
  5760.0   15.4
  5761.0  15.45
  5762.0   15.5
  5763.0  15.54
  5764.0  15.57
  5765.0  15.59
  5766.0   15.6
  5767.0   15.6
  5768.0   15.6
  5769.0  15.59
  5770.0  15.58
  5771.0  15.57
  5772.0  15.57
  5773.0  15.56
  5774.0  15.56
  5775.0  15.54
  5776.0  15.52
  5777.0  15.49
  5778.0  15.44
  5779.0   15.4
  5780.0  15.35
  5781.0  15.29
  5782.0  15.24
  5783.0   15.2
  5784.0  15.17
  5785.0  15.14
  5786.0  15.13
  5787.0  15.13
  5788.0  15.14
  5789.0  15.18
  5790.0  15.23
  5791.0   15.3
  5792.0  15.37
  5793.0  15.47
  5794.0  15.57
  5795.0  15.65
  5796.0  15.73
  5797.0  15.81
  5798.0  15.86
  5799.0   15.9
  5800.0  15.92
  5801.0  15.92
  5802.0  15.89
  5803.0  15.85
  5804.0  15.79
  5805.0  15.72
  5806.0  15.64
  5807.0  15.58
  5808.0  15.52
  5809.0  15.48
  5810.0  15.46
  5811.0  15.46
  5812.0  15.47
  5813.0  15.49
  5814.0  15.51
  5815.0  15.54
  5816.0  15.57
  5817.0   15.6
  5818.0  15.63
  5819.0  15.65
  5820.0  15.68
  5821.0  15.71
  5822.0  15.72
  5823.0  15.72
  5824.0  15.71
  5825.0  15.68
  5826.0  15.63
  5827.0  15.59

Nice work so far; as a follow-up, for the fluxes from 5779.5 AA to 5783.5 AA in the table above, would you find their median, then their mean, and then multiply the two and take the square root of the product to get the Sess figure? 15.3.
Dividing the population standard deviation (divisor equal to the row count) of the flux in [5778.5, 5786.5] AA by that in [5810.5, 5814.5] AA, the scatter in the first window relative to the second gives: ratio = 4.8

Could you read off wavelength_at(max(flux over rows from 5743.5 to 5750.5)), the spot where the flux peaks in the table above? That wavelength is 5744.0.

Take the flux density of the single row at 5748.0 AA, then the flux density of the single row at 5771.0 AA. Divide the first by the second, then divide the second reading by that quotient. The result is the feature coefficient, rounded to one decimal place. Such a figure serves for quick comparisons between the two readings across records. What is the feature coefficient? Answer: 15.9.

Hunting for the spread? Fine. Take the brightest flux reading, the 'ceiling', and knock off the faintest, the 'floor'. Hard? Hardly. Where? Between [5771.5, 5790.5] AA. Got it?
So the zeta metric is 0.44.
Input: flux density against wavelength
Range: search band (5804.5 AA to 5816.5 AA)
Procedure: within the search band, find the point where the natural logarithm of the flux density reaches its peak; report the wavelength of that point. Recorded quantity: 5805.0 AA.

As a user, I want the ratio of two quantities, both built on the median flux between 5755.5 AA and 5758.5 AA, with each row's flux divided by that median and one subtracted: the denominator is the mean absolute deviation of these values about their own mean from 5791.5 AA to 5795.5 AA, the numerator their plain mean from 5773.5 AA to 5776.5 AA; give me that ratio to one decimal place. 2.9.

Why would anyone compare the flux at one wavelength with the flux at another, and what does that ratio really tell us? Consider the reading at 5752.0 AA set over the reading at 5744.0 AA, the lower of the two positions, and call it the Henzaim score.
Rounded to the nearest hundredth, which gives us 0.98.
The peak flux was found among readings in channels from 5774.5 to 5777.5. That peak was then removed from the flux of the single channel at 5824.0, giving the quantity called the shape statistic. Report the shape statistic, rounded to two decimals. 0.17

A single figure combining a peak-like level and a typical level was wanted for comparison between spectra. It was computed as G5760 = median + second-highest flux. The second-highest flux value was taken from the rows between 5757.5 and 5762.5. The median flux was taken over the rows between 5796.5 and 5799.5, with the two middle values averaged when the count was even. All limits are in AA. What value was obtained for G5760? 31.3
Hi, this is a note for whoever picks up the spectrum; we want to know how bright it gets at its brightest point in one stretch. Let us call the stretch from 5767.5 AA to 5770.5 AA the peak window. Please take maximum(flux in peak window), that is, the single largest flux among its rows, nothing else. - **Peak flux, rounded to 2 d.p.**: 15.60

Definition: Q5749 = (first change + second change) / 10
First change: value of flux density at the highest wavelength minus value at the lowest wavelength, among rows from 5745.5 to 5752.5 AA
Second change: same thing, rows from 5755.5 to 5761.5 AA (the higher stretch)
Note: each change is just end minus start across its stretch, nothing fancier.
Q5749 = 0.00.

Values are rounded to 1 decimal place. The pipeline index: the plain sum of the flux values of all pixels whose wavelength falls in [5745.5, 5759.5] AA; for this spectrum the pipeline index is 213.3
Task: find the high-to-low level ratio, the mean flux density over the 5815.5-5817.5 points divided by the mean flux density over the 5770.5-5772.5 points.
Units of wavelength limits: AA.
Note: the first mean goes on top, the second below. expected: 1.00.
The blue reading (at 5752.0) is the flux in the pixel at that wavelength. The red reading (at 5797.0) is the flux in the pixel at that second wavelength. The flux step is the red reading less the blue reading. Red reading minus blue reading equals 0.66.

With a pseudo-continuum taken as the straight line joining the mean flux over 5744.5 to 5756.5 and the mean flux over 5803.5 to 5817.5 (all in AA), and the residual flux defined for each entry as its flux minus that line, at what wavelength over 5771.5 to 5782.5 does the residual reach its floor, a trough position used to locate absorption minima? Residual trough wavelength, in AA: 5782.0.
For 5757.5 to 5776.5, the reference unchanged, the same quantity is 5758.0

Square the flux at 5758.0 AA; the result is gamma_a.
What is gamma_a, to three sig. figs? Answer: 234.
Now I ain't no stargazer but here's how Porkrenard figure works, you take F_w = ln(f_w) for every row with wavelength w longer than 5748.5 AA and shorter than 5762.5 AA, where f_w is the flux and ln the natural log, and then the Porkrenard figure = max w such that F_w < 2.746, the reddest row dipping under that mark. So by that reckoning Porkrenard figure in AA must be 5762.0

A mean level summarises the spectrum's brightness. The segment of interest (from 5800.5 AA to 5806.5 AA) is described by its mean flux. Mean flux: 15.8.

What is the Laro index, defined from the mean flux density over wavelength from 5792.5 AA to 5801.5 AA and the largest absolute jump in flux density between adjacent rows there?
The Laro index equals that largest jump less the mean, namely -15.66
